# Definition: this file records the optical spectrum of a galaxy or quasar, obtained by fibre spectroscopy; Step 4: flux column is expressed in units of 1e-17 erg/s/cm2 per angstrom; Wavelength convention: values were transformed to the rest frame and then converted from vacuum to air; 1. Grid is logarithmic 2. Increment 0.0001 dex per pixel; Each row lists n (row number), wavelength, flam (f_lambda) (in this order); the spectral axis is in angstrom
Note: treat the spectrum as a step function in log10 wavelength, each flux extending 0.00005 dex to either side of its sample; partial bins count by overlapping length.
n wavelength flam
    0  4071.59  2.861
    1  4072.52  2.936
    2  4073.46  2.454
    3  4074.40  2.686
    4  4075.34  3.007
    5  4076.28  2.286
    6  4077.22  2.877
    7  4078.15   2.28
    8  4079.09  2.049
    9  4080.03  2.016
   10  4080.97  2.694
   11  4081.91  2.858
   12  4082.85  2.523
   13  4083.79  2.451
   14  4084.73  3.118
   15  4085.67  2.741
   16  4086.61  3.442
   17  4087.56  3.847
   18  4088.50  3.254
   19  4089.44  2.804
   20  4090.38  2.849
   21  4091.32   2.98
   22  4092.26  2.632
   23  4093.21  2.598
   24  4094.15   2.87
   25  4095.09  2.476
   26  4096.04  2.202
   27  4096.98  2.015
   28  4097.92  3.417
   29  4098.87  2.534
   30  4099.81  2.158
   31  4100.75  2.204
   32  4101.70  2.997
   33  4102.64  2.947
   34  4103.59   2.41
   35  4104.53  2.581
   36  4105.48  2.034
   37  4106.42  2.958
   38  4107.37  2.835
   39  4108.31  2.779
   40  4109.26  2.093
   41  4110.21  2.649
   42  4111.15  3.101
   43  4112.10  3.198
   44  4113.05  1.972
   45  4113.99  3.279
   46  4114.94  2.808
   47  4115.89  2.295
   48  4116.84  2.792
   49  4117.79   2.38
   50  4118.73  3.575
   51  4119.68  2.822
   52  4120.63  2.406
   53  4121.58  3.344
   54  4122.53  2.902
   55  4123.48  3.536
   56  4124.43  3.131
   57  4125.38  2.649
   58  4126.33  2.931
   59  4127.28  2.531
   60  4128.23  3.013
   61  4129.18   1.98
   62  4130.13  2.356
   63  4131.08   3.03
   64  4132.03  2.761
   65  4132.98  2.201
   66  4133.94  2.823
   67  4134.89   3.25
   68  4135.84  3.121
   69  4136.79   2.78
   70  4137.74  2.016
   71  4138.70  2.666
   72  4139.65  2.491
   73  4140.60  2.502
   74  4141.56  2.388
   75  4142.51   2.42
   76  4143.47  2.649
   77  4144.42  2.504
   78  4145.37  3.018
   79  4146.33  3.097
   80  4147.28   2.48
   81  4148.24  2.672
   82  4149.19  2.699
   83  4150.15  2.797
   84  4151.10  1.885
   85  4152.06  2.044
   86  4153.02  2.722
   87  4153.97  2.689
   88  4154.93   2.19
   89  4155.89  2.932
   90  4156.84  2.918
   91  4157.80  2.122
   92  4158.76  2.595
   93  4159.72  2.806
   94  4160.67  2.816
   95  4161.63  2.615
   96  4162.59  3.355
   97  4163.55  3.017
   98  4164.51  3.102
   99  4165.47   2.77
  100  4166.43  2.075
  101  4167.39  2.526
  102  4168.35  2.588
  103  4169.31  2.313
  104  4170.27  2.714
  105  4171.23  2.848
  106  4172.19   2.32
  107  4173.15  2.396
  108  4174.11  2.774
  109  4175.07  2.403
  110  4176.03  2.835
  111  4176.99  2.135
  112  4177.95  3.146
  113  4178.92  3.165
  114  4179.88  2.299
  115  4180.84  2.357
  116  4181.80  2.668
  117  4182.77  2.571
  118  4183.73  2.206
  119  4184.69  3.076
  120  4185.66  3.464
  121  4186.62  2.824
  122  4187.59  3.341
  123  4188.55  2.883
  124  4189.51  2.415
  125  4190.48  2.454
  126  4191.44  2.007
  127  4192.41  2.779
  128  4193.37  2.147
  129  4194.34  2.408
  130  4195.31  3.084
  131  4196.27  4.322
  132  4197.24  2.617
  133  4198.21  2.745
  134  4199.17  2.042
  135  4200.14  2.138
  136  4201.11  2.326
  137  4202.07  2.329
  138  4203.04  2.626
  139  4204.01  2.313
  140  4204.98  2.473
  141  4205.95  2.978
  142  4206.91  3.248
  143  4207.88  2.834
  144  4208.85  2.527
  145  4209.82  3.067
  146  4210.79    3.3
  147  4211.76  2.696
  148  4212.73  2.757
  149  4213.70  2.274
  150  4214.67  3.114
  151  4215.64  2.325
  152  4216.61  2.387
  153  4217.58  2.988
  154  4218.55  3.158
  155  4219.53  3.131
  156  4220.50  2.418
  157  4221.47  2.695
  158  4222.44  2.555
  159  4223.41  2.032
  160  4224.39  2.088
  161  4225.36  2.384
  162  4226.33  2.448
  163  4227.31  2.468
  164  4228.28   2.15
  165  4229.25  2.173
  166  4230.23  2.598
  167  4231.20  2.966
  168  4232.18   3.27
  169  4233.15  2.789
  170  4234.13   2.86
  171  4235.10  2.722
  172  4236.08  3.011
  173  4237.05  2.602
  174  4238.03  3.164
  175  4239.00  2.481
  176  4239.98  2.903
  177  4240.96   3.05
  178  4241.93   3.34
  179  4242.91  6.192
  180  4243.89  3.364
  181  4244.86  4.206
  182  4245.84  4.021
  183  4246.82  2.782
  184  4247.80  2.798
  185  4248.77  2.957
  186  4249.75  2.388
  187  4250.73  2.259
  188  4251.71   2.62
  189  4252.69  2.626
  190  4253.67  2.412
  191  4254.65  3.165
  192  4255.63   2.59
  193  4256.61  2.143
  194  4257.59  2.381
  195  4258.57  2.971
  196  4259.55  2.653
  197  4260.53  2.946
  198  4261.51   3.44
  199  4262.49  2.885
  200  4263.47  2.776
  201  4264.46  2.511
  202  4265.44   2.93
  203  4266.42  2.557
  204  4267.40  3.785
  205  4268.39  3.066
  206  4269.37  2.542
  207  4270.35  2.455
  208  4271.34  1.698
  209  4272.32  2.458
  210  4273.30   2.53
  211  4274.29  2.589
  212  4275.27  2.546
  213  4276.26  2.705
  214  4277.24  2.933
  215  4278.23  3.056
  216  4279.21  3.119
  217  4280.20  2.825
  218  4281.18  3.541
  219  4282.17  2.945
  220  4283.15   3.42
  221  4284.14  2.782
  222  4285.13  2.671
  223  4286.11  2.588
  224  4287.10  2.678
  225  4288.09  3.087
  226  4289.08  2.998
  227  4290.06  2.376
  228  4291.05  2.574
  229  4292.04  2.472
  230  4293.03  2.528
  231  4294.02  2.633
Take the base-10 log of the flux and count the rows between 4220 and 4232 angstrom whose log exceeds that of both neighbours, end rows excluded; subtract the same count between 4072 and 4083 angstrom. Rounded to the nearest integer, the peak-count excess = -1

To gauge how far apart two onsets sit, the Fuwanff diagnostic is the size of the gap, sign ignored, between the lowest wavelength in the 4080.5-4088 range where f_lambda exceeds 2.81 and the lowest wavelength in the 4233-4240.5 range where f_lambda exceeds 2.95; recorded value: 154.2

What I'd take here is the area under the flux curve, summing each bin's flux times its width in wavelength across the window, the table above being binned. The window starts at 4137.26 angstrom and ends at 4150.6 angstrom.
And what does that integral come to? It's 35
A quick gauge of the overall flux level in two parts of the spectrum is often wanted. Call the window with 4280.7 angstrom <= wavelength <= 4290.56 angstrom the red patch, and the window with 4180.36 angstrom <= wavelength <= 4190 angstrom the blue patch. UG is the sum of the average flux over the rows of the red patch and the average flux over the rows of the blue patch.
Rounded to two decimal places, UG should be 5.69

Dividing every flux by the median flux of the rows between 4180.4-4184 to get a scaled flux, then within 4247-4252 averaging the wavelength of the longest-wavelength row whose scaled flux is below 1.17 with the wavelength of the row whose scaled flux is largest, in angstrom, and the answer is 4250.2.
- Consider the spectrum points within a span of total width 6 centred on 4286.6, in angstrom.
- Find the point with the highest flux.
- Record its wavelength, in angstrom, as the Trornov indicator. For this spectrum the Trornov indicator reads 4288.09 angstrom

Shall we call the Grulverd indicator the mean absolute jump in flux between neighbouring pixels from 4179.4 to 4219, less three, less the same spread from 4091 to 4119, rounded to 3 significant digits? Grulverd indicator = -3.07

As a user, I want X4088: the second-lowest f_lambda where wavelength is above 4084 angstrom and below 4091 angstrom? 2.804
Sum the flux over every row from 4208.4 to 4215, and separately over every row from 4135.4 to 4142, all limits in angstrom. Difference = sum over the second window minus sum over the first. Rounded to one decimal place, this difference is -1.8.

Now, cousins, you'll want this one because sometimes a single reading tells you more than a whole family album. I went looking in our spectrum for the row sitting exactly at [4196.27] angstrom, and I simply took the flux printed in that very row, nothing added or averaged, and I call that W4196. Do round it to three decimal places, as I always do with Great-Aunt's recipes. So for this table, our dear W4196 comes 4.322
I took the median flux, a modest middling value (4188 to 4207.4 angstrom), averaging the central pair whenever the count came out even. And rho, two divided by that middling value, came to 0.812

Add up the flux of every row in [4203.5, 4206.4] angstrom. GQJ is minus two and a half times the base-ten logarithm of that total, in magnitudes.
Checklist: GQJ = -2.23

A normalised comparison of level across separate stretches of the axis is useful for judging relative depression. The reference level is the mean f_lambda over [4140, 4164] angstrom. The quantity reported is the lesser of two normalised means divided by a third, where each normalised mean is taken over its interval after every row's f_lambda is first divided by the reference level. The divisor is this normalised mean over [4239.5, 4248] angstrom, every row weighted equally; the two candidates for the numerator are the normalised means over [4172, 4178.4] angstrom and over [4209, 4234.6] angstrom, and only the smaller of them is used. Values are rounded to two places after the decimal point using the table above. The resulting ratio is 0.71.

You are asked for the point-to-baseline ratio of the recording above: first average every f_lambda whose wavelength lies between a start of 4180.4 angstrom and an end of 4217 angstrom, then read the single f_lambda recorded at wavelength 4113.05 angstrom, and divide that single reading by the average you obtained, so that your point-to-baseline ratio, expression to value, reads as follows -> 0.73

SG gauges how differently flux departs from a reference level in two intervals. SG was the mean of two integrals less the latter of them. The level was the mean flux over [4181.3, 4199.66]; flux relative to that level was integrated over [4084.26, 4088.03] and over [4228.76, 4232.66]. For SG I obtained 1.0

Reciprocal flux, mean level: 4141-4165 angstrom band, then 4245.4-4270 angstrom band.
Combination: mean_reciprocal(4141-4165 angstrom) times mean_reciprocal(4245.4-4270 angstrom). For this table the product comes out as 0.139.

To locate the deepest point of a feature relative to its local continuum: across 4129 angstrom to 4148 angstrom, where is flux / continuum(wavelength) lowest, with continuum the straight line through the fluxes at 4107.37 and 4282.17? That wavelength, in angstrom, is 4129.18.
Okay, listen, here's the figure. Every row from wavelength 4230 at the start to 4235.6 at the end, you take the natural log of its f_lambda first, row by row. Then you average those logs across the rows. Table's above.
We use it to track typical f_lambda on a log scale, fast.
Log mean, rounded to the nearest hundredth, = 1.05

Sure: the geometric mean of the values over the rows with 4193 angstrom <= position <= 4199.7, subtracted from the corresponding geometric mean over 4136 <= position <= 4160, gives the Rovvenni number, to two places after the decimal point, -0.14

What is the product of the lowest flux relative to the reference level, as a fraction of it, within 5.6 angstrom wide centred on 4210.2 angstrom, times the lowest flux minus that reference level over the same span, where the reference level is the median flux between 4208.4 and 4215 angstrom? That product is -0.2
